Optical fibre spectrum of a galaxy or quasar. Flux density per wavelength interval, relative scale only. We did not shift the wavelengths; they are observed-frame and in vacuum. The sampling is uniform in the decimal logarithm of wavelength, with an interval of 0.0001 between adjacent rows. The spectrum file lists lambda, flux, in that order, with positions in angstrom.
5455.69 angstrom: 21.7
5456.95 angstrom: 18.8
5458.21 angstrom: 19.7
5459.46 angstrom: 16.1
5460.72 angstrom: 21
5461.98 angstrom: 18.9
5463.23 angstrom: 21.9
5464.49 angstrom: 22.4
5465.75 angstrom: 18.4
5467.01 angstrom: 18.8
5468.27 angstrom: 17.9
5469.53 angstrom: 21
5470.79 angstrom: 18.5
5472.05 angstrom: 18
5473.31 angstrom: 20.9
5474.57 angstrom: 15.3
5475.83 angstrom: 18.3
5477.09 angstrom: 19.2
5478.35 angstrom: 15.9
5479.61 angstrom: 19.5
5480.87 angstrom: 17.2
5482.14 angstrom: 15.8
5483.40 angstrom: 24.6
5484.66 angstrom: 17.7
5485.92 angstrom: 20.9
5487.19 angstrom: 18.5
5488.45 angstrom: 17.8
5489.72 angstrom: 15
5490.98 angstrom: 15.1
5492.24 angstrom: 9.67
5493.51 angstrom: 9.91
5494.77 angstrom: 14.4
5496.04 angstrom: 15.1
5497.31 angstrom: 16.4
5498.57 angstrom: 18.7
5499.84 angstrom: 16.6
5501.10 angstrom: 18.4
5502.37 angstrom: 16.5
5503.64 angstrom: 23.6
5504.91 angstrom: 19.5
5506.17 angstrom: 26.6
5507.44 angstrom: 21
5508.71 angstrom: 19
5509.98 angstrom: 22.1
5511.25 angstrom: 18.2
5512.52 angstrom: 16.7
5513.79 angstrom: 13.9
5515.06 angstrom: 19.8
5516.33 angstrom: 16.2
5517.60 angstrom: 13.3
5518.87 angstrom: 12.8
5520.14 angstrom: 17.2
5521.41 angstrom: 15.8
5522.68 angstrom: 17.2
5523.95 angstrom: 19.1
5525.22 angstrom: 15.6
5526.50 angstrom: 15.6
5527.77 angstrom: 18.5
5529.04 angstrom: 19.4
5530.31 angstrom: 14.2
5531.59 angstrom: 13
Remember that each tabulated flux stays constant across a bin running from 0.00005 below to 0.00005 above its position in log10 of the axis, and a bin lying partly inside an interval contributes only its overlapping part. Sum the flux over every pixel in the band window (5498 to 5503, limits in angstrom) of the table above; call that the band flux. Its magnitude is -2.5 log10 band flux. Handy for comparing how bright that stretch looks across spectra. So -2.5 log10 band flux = -4.62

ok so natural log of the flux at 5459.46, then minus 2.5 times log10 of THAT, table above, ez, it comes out -1.11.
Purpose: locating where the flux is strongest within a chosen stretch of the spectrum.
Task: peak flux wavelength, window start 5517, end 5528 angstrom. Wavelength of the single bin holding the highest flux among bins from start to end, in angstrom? 5523.95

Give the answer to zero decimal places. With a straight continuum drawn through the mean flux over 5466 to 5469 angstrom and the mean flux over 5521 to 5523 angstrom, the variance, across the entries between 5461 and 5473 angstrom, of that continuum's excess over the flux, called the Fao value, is 3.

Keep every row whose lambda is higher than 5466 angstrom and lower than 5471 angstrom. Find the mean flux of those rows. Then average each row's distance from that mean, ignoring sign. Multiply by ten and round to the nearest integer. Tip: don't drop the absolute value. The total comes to 10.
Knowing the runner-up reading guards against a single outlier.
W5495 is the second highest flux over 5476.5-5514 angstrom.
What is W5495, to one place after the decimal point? 24.6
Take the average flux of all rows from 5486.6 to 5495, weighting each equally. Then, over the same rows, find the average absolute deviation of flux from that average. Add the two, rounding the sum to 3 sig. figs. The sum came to 16.9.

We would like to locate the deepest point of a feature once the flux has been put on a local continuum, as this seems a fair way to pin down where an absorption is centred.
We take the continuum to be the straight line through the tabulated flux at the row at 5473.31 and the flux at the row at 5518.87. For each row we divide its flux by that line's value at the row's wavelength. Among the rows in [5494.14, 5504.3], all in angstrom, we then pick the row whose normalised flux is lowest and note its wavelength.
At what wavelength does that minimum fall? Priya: 5494.77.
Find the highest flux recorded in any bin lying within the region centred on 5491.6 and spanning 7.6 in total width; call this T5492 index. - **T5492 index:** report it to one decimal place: 17.8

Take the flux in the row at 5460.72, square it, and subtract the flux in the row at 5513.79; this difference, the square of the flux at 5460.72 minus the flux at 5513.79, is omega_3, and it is 427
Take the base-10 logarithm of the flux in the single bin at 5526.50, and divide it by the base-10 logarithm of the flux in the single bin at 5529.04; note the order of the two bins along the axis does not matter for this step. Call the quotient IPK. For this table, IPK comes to 0.93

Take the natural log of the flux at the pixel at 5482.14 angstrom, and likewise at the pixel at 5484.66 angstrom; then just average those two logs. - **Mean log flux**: 2.82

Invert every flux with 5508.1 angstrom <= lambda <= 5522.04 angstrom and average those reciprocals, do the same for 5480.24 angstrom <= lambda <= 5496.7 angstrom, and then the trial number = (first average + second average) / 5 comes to 0.025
